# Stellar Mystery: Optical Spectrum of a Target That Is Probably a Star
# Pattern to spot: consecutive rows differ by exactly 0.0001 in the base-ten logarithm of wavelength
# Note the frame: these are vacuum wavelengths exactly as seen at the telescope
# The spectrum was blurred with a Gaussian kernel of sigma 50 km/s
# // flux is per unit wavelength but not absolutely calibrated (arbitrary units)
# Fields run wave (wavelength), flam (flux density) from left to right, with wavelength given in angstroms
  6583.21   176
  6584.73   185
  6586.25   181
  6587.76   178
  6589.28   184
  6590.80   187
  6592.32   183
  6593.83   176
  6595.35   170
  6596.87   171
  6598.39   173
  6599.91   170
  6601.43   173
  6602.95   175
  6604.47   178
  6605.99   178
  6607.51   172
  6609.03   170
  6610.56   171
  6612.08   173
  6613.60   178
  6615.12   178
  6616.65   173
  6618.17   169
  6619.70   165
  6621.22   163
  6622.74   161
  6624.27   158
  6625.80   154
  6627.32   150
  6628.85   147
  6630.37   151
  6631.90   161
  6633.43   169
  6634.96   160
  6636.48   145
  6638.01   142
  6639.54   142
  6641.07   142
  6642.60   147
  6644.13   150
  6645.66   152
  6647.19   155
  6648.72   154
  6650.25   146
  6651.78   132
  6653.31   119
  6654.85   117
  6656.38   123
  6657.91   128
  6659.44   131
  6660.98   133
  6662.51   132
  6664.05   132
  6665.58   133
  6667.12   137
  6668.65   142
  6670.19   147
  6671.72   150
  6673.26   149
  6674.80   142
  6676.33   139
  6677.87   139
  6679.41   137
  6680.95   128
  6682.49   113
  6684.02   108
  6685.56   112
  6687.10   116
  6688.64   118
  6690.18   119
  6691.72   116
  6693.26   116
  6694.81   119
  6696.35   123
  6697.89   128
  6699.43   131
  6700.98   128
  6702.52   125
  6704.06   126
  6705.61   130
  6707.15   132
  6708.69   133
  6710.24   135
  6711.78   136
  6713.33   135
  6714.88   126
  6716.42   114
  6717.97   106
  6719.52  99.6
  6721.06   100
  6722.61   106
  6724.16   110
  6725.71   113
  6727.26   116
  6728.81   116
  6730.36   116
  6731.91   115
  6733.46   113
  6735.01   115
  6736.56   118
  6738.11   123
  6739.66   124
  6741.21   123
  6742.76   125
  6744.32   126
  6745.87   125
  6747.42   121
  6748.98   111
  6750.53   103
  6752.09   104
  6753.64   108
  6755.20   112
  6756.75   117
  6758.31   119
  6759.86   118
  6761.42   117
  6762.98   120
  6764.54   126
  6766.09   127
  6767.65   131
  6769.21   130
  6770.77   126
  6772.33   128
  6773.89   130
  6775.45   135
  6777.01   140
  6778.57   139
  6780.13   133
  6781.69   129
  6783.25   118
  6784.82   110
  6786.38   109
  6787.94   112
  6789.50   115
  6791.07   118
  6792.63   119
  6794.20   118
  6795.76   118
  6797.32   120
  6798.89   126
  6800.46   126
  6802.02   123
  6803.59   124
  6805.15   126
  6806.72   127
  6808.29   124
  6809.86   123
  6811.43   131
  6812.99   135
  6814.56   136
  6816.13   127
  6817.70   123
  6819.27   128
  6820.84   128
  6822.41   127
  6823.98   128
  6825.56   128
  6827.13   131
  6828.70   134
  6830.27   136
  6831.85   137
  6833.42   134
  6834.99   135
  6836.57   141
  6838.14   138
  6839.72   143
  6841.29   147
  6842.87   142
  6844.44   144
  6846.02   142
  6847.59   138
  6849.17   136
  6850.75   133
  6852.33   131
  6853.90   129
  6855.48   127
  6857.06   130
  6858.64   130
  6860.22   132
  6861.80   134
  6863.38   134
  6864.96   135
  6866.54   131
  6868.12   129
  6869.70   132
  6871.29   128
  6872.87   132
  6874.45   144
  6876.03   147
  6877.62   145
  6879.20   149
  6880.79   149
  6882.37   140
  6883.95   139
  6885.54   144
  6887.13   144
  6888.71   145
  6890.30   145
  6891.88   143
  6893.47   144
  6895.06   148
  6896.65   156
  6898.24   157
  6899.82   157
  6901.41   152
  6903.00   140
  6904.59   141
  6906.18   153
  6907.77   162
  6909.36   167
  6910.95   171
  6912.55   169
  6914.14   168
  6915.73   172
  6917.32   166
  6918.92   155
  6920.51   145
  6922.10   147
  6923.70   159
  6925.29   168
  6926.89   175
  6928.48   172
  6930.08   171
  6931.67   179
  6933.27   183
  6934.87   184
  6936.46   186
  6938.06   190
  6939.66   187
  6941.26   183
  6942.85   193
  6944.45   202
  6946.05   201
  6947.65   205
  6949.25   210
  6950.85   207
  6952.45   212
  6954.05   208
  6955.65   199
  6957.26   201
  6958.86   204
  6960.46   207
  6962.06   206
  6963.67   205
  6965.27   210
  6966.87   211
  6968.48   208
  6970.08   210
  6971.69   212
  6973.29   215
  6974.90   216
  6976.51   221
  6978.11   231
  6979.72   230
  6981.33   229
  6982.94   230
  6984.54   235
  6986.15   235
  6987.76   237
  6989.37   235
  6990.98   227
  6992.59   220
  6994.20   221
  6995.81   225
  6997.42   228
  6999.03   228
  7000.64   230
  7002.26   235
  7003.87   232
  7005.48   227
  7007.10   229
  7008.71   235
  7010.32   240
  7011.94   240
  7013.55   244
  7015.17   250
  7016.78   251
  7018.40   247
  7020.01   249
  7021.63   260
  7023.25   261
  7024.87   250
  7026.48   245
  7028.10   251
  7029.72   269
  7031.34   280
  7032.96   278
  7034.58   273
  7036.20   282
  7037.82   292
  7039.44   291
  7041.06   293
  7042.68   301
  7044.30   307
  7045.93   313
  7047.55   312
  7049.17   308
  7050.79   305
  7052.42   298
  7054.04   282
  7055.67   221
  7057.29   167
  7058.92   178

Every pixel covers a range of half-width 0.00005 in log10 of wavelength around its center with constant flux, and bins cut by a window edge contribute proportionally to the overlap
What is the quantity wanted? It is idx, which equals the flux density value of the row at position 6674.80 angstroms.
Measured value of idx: 142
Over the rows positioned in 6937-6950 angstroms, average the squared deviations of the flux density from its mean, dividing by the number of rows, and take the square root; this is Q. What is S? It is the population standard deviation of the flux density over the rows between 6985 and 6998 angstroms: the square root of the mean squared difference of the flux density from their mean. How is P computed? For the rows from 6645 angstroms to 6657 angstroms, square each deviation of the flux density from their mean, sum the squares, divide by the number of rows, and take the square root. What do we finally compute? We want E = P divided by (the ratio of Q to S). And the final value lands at 10.5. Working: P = 15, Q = 8.9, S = 6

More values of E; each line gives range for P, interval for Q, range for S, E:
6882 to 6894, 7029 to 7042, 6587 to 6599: 1.5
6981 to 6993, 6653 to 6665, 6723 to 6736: 1.8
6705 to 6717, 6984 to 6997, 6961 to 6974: 3.2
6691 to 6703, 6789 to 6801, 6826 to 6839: 4.1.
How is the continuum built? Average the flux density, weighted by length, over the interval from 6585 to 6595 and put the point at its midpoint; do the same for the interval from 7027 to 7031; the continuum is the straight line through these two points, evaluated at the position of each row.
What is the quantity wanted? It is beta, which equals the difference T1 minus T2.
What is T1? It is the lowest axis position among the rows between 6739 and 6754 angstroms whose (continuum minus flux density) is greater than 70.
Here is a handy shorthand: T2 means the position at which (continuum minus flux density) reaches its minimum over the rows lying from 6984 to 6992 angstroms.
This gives -248.1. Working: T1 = 6739.66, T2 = 6987.76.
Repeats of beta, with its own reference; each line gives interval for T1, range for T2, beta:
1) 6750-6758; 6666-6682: 78.8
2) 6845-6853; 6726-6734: 118.8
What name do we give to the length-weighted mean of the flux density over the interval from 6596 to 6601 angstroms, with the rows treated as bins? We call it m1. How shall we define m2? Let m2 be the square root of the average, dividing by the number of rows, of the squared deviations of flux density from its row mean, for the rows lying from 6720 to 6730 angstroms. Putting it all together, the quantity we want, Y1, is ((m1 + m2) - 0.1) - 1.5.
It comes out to 175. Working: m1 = 171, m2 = 6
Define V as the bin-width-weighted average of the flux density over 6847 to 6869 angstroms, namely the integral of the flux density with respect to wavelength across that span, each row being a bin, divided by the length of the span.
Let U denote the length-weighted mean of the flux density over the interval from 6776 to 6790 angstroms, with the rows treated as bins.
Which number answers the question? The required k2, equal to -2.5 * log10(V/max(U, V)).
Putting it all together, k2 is 0.00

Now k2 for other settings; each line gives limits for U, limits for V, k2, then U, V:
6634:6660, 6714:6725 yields 0.28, 141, 109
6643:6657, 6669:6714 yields 0.08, 139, 129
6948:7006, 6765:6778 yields 0.56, 219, 131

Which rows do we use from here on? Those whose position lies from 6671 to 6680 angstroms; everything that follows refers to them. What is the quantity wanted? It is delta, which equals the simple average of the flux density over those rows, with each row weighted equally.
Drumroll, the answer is 143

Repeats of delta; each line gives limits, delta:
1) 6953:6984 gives 213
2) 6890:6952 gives 170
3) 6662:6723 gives 126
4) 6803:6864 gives 133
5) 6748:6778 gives 121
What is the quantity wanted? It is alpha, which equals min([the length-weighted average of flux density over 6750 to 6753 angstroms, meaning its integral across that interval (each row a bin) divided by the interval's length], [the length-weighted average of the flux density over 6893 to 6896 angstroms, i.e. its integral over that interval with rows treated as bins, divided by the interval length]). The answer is 104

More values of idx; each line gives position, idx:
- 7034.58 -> 273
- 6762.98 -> 120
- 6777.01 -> 140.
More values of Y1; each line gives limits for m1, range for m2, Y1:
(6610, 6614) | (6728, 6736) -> 174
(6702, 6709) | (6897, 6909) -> 135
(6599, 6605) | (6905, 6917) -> 178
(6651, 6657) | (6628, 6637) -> 130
